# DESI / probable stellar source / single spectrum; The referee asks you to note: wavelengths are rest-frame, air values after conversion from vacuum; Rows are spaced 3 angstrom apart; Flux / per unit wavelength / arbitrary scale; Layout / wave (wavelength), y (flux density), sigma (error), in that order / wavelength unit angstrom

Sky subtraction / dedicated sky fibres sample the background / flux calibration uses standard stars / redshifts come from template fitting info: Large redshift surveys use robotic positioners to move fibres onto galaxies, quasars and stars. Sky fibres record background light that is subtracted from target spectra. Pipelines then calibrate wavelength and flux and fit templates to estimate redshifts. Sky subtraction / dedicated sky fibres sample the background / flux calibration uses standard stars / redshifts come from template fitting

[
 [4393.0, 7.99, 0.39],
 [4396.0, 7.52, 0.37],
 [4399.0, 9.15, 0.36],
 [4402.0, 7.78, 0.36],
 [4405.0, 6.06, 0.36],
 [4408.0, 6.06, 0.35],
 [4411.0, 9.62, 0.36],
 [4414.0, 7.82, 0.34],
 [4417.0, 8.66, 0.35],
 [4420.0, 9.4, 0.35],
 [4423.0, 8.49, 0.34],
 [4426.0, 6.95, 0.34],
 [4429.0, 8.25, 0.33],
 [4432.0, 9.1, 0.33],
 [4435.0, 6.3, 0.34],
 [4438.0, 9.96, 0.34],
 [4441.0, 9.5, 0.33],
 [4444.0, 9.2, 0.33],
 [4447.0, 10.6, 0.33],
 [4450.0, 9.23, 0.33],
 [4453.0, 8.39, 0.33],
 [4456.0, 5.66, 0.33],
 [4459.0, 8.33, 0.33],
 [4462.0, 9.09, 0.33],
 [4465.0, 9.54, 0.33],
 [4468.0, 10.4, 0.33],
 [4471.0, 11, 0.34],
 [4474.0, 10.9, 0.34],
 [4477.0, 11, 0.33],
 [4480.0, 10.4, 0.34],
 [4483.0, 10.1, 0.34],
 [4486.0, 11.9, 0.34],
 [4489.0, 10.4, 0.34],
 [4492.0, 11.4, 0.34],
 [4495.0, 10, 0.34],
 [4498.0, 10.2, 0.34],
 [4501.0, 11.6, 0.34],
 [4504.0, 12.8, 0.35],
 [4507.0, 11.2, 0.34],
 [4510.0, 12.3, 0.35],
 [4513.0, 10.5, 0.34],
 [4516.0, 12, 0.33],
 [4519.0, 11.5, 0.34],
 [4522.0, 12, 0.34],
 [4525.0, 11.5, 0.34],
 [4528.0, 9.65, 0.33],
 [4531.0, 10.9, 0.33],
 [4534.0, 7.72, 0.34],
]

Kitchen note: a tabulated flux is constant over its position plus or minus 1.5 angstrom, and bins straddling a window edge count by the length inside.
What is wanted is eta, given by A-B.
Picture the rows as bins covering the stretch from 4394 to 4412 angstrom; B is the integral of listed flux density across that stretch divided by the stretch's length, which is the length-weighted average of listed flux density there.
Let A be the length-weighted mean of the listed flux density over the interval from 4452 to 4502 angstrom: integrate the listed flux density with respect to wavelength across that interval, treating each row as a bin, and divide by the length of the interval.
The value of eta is 2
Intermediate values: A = 10.0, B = 7.7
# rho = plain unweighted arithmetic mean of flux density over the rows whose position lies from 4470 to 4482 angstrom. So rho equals 10.8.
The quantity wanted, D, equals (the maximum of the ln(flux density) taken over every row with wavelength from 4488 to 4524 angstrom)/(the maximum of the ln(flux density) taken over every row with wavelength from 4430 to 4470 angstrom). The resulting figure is 1.08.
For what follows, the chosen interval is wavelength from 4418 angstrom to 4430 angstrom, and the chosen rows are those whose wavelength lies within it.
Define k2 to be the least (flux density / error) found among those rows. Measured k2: 20.4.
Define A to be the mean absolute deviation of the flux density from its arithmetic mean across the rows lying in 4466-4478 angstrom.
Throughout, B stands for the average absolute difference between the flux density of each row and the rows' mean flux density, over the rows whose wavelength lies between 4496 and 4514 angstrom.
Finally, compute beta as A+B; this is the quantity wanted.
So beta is 1.01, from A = 0.2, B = 0.80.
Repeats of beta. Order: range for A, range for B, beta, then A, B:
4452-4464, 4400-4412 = 2.42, 1.1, 1.32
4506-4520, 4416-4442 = 1.42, 0.5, 0.90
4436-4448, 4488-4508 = 1.22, 0.5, 0.76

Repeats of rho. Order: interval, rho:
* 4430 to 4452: 9.1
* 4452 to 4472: 8.9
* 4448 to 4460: 7.9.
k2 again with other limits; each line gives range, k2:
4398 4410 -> 16.8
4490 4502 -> 29.4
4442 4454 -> 25.4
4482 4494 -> 29.7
